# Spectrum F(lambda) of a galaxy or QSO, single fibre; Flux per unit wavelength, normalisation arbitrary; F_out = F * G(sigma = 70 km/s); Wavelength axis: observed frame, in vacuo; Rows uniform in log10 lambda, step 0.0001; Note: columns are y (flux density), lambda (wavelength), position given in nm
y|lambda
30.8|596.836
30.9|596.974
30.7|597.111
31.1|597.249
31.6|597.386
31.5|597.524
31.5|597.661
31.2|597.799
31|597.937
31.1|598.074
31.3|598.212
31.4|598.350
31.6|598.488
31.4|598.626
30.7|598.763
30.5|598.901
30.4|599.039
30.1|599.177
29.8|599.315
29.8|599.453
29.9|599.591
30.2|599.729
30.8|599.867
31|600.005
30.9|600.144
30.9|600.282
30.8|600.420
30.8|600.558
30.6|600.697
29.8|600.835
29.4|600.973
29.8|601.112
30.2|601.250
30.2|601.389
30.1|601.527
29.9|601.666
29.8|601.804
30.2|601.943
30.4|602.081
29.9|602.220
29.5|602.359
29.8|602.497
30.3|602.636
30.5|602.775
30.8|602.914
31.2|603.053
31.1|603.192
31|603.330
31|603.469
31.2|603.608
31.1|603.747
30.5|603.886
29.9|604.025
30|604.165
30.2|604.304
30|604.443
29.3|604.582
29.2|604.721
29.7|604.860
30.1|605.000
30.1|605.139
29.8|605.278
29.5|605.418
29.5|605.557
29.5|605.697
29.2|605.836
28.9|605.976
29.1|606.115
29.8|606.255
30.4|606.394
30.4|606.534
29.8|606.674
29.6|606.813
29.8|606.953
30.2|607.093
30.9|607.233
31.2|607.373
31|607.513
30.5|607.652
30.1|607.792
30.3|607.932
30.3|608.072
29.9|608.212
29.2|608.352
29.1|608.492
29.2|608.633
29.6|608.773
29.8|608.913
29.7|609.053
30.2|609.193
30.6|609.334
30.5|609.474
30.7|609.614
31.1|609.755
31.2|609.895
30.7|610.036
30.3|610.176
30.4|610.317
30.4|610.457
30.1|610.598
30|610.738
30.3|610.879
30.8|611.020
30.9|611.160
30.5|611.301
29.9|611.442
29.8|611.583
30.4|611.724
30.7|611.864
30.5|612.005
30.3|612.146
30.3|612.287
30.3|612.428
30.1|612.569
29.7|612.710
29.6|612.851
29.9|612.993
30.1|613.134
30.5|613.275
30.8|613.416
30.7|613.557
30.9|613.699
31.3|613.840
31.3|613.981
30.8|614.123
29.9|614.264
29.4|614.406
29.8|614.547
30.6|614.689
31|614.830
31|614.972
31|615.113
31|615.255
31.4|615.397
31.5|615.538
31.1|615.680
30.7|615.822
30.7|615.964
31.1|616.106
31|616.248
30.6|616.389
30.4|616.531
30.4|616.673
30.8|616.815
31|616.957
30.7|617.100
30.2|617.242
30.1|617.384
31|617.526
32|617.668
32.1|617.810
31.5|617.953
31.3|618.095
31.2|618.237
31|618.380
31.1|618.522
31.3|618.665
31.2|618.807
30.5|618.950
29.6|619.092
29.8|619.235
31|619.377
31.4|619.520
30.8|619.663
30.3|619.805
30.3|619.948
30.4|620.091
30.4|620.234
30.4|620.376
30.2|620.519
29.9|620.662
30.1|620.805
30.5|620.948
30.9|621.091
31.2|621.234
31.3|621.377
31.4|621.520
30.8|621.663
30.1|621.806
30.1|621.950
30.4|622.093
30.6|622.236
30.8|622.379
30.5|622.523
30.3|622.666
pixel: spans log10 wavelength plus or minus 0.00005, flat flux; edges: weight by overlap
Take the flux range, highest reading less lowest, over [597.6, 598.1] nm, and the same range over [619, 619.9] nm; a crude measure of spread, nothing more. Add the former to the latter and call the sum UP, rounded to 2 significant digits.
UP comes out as 2.3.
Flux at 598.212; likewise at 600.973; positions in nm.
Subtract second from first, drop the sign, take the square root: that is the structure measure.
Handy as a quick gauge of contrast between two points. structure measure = 1.38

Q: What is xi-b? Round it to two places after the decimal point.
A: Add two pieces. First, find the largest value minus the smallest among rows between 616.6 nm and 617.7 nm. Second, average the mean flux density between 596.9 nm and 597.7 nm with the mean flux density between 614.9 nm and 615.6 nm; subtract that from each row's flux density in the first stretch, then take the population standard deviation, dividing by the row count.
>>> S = 2.46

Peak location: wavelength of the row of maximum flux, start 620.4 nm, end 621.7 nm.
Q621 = 621.520 nm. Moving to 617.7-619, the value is 617.810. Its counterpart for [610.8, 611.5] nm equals 611.160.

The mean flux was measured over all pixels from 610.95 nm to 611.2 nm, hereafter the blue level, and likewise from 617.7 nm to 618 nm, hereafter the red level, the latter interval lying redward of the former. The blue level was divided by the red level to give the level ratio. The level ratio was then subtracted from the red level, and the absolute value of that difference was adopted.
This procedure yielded 30.8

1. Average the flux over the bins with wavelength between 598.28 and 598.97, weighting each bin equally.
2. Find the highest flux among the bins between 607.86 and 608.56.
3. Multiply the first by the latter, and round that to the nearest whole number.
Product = 943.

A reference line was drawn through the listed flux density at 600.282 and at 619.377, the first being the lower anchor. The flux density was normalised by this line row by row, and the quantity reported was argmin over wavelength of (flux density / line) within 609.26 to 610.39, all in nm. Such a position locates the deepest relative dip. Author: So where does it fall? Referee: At 610.176 nm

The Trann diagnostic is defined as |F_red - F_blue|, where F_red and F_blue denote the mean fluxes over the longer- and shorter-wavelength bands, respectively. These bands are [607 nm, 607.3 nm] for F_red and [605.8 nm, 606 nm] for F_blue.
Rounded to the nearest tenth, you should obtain 1.5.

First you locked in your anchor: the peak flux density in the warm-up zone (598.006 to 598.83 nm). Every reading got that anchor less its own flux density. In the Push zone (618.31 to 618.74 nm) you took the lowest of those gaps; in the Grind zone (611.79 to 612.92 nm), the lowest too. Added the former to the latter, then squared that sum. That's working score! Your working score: 1.4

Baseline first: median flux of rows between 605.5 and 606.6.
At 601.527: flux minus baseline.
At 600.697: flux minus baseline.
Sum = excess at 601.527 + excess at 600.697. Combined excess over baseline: 1.7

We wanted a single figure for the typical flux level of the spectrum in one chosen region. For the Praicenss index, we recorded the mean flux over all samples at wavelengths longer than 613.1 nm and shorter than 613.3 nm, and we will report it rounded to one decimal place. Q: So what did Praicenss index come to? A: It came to 30.3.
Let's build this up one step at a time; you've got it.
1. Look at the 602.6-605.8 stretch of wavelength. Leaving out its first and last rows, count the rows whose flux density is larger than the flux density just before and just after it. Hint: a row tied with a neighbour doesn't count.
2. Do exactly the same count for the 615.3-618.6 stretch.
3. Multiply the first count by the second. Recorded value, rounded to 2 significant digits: 12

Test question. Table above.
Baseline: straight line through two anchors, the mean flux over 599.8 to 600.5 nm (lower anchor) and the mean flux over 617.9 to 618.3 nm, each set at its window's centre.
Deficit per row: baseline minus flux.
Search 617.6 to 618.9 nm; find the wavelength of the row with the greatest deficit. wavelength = 618.380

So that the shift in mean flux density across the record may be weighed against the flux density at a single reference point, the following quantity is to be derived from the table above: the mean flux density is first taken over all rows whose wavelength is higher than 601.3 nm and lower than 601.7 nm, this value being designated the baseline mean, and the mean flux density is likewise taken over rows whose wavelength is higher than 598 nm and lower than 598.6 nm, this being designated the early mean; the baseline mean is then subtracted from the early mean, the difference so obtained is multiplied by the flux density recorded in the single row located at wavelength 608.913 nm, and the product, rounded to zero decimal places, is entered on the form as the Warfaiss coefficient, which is 38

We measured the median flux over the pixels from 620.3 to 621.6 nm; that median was 30.5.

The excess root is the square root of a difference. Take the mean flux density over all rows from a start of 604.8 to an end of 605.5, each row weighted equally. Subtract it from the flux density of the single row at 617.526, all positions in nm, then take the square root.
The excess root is 1.08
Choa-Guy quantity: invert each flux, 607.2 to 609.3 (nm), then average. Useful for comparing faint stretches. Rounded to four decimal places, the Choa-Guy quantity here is 0.0333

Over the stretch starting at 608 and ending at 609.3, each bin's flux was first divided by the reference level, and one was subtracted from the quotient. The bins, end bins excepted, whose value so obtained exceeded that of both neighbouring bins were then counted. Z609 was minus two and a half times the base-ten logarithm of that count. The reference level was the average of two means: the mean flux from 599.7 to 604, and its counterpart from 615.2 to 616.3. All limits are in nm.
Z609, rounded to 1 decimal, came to 0.0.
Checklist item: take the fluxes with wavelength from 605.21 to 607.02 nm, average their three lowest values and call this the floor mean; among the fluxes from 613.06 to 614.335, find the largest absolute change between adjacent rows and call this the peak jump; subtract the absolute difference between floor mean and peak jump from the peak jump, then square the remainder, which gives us 743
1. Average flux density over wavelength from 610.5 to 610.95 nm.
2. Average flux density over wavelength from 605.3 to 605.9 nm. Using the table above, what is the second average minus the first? -0.7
